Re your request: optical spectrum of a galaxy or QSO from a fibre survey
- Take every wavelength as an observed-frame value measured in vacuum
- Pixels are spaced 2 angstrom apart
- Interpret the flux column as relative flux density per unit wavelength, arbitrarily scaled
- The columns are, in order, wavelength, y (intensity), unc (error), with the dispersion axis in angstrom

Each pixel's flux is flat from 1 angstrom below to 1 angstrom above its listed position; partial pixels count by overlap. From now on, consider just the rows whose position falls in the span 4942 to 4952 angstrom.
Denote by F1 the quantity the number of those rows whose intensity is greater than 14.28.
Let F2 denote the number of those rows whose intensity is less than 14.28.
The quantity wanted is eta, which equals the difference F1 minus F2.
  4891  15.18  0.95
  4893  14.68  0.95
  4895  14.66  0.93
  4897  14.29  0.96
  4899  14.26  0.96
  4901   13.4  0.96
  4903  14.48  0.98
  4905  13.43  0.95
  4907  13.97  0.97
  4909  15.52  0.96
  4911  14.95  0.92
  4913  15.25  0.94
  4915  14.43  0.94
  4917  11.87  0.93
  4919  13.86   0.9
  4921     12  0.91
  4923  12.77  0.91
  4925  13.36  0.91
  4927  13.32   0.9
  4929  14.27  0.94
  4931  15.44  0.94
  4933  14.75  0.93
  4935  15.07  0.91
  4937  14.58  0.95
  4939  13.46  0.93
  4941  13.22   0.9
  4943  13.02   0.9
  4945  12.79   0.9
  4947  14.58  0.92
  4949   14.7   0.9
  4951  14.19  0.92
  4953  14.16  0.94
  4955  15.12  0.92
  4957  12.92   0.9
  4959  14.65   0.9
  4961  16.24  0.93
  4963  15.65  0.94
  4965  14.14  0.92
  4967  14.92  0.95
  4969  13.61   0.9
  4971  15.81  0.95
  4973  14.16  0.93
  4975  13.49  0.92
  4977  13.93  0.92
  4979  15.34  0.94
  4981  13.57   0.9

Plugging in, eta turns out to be -1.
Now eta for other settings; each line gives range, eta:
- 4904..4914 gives 1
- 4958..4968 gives 3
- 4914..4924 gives -3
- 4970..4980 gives -1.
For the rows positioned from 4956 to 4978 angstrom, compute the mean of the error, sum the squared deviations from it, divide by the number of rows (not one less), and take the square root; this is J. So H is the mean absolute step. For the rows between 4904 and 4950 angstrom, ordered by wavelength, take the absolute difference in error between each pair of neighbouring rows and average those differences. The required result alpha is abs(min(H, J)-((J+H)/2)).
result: 0.0009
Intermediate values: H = 0.016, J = 0.0177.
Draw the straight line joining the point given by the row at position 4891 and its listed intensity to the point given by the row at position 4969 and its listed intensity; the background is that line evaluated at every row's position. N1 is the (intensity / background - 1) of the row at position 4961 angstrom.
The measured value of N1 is 0.18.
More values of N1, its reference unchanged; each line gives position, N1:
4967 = 0.09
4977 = 0.04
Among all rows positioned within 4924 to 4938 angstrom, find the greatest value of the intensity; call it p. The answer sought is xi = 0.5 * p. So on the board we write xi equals 7.72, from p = 15.44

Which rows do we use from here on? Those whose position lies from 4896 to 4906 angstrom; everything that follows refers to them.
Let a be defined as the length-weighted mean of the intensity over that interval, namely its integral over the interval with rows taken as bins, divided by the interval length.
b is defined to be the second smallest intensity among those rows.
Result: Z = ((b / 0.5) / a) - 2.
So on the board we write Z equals -0.078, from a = 14.0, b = 13.43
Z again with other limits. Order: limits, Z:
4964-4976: -0.104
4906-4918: -0.050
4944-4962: -0.202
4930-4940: -0.011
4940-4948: -0.057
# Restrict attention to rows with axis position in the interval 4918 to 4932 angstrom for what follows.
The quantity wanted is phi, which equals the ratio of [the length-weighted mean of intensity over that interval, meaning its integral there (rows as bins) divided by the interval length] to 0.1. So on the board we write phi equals 136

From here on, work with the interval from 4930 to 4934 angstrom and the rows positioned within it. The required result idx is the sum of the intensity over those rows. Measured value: 30.2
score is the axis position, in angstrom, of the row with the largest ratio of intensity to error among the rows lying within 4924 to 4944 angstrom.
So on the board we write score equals 4935 angstrom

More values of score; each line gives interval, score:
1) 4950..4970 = 4961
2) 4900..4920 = 4911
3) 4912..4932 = 4931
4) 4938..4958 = 4955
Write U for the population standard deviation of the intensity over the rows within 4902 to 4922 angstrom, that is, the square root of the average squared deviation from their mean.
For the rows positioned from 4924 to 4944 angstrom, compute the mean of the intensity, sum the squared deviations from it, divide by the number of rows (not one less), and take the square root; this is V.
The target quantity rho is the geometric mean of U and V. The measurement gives 0.99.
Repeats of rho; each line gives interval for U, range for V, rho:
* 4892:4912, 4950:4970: 0.76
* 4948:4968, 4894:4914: 0.76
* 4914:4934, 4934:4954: 0.91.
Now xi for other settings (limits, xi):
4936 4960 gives 7.56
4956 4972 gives 8.12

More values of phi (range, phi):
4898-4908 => 139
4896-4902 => 140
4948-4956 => 145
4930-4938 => 150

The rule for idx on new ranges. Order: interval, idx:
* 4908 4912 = 30.5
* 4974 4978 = 27.4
